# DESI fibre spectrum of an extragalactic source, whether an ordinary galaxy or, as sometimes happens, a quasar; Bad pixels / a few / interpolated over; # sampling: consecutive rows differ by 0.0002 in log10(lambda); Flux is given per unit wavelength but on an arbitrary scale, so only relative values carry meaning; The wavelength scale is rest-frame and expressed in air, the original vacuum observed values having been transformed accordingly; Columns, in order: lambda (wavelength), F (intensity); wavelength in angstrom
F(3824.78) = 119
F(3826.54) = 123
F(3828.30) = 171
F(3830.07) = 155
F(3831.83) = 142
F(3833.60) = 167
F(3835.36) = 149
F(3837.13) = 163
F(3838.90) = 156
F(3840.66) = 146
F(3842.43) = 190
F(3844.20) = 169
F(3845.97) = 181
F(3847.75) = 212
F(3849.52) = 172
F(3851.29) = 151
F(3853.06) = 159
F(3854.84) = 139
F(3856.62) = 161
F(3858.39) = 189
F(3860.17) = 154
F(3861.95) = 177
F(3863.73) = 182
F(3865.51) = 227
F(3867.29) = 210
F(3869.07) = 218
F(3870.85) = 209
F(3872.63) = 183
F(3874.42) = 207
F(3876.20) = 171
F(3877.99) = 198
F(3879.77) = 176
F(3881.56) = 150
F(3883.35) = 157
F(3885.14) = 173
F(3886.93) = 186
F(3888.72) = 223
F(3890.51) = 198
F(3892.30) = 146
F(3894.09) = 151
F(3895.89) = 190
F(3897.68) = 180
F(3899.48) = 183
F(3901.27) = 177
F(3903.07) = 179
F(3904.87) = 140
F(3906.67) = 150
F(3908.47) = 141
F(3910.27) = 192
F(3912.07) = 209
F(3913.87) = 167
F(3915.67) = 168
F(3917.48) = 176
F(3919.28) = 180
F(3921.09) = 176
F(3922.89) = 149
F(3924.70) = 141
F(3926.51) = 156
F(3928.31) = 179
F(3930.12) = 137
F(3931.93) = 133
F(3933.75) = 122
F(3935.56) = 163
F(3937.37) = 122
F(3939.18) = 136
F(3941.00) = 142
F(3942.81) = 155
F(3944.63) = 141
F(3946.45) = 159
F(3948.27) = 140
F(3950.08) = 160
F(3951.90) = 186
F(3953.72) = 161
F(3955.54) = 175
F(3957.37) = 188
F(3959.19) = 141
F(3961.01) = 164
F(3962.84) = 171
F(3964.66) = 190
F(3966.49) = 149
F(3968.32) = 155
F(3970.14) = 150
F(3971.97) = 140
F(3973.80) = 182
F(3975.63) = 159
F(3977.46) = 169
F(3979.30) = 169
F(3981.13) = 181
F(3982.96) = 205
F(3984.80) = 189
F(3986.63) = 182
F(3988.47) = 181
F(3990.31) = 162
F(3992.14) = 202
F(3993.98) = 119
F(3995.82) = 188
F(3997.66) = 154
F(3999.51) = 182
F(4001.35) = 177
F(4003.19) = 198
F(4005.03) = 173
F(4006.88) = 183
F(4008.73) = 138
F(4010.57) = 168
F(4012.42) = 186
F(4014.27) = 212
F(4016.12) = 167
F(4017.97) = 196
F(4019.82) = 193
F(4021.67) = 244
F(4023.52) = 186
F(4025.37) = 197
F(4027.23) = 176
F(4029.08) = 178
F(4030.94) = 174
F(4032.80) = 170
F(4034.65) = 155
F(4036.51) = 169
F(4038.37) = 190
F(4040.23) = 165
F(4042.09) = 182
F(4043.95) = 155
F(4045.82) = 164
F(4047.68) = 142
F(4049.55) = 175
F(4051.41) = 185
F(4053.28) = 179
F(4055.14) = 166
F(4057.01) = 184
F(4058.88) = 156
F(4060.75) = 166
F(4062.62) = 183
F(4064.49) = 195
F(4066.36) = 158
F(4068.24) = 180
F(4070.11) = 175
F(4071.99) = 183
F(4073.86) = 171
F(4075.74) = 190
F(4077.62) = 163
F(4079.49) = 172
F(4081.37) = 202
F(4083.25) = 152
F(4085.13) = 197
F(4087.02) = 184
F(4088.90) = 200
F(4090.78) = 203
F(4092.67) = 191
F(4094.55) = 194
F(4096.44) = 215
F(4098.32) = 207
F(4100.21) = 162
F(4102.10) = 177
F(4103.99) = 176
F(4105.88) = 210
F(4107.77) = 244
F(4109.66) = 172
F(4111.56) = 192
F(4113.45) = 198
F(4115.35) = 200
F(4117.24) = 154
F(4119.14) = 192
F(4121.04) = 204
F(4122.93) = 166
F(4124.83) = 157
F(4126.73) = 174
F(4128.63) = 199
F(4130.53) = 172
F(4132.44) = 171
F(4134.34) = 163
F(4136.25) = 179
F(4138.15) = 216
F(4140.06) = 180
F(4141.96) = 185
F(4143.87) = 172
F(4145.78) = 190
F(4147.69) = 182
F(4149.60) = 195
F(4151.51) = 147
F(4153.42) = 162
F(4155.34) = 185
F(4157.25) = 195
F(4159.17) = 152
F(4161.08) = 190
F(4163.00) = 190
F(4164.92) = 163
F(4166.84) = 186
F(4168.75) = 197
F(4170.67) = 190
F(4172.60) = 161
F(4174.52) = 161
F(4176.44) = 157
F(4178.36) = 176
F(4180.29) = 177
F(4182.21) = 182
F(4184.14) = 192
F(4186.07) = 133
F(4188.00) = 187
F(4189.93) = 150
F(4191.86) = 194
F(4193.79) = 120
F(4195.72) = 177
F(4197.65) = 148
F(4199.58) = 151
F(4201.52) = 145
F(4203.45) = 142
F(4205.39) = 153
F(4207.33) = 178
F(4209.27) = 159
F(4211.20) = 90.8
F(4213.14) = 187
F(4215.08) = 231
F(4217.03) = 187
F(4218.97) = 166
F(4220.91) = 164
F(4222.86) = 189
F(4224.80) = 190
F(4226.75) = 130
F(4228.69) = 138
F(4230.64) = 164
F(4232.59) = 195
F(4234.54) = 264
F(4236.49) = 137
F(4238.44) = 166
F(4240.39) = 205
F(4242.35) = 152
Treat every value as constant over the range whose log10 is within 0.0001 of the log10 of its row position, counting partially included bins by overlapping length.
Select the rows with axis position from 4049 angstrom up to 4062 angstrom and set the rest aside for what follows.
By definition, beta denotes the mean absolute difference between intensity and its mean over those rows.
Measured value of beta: 9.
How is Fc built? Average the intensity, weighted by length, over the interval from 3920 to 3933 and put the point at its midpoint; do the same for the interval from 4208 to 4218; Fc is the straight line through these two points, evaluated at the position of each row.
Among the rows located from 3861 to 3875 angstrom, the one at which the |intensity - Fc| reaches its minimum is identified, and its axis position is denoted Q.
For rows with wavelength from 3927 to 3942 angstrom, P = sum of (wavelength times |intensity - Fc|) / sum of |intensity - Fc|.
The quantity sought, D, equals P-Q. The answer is 72.3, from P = 3934.2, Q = 3861.95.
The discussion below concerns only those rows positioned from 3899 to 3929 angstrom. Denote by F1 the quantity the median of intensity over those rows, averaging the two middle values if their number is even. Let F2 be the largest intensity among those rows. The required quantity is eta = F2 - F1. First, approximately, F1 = 176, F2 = 209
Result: 33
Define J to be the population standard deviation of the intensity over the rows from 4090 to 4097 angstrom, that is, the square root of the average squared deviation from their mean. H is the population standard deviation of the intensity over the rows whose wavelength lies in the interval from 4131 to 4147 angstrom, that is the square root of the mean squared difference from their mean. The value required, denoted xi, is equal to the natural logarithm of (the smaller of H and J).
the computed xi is 2.2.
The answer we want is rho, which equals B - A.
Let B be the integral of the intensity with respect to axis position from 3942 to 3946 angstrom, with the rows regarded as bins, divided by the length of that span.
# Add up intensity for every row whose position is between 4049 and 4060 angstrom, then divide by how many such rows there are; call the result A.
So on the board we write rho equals -25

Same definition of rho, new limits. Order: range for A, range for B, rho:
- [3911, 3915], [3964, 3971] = -28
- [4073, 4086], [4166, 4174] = 4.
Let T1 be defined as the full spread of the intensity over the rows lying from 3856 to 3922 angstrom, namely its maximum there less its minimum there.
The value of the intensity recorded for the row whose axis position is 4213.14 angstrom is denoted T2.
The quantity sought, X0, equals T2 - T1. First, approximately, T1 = 87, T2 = 187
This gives 100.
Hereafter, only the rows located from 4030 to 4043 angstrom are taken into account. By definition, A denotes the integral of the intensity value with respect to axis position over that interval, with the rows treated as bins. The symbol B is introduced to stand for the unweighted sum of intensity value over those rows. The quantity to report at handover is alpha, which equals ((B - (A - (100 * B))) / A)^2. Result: 2851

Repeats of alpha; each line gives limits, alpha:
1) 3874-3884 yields 3591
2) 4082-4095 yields 2847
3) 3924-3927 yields 4438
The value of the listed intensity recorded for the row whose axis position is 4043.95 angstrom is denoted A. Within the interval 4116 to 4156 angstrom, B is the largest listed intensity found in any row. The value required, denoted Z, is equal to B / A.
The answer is 1.39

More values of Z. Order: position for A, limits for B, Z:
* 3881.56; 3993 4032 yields 1.63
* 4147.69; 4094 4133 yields 1.34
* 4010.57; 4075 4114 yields 1.45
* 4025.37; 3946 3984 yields 1.04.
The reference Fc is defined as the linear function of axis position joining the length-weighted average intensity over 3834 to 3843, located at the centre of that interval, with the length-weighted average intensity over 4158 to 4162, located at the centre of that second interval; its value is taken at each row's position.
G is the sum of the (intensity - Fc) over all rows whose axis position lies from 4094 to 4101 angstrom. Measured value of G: 99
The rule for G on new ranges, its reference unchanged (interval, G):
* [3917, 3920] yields 30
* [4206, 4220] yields -20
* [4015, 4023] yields 132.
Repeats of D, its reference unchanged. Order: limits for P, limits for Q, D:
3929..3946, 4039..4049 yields -109.6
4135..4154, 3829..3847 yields 303.2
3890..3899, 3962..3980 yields -74.3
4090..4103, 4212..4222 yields -123.6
